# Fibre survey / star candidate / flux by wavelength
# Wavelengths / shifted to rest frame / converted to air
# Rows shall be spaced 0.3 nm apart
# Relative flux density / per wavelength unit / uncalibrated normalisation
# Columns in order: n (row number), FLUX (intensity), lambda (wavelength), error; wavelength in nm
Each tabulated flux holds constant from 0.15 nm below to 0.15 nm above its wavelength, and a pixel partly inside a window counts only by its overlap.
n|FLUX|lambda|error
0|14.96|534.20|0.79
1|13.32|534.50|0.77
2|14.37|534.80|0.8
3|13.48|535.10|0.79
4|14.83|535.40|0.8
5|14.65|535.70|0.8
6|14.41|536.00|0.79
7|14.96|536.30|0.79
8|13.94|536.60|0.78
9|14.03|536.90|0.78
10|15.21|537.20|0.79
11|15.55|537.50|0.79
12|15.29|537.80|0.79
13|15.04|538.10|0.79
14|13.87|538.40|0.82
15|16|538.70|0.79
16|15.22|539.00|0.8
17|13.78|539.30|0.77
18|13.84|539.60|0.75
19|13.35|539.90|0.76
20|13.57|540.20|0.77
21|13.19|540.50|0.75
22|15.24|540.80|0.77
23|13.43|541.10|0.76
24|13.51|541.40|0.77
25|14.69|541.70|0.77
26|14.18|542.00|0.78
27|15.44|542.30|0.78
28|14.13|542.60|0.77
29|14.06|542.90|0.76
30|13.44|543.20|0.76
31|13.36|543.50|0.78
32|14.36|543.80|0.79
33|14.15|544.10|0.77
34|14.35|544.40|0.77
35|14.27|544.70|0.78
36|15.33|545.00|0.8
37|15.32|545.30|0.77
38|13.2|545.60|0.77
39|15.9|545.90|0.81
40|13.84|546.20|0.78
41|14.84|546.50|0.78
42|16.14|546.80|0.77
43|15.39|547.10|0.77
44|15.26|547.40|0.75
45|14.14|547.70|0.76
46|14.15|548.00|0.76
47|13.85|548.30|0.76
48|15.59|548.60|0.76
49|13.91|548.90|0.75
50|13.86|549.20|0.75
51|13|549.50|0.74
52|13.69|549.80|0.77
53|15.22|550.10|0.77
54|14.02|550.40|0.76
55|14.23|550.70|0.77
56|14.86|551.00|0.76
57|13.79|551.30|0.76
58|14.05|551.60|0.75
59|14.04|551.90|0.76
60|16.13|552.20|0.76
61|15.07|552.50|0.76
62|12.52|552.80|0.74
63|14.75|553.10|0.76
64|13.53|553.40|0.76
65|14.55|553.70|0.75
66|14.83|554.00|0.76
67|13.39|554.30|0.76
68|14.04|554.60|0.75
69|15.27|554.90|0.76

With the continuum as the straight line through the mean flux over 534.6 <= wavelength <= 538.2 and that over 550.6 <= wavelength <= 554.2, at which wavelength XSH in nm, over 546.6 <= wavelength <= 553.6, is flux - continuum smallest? 552.80 nm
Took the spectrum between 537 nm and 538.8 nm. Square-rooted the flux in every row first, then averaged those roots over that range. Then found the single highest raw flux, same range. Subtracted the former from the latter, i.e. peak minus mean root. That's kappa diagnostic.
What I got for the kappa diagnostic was 12.1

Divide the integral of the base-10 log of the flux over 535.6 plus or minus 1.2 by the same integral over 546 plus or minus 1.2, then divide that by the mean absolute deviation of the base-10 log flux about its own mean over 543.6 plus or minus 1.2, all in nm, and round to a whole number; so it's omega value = 102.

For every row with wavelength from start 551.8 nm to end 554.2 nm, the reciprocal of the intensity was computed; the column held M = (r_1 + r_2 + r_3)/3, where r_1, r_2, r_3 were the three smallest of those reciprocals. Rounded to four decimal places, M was 0.0653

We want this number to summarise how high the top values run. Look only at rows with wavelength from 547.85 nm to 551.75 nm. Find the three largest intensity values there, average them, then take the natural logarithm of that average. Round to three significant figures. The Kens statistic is 2.72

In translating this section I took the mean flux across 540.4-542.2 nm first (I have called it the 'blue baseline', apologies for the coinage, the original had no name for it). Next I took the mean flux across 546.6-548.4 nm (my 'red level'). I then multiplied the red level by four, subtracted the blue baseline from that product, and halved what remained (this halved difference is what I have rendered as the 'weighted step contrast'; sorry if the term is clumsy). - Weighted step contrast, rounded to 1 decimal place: 22.6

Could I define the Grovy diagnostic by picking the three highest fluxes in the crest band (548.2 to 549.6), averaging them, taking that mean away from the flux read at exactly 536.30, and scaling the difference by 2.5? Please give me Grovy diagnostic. 1.3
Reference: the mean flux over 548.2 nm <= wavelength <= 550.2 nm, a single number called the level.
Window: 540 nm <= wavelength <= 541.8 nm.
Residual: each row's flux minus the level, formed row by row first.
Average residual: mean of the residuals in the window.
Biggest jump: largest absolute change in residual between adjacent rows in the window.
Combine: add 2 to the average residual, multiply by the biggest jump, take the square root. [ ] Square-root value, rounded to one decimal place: 1.9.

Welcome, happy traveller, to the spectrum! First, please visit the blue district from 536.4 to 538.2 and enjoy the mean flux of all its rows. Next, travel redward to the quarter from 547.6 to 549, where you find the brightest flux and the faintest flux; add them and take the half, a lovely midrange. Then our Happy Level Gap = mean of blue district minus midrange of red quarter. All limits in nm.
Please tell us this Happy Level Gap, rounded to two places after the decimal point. 0.12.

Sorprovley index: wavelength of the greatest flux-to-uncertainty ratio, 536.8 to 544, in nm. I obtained 538.70 nm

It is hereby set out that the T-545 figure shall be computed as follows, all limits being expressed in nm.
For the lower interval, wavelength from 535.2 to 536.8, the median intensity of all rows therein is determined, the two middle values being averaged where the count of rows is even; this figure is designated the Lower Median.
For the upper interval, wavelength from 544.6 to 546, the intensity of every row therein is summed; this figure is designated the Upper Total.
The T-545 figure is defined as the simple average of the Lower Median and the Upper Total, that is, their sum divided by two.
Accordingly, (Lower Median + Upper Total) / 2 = 44.3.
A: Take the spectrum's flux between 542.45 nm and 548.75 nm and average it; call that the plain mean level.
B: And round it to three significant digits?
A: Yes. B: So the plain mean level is 14.5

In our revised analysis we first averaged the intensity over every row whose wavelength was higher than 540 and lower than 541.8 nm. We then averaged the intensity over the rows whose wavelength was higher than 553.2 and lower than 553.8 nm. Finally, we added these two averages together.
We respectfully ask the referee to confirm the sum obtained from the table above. 28.0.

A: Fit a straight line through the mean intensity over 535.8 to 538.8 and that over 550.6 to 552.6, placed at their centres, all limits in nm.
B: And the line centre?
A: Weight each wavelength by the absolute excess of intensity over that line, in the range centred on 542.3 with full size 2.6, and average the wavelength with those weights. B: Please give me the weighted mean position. 542.36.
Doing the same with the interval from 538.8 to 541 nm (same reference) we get 539.97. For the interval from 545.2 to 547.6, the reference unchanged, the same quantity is 546.27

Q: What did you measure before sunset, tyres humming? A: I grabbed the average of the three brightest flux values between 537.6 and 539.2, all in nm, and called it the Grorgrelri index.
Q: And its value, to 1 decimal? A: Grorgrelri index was 15.5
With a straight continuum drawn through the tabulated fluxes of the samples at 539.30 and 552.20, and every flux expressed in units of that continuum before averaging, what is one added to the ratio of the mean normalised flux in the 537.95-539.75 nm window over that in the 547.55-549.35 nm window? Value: 2.16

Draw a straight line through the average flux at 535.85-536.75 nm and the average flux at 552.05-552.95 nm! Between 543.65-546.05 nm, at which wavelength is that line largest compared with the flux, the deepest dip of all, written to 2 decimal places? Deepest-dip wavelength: 545.60 nm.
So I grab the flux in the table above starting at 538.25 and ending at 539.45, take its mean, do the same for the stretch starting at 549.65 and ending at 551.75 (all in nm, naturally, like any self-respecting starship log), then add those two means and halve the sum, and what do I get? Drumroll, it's 14.5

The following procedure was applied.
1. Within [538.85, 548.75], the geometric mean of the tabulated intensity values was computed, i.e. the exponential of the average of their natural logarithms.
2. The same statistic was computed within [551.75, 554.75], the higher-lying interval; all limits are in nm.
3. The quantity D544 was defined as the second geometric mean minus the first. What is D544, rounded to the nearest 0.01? -0.10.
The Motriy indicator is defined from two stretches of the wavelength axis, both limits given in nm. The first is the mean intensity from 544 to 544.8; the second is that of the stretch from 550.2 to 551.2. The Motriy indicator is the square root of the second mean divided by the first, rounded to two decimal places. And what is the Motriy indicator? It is 1.00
